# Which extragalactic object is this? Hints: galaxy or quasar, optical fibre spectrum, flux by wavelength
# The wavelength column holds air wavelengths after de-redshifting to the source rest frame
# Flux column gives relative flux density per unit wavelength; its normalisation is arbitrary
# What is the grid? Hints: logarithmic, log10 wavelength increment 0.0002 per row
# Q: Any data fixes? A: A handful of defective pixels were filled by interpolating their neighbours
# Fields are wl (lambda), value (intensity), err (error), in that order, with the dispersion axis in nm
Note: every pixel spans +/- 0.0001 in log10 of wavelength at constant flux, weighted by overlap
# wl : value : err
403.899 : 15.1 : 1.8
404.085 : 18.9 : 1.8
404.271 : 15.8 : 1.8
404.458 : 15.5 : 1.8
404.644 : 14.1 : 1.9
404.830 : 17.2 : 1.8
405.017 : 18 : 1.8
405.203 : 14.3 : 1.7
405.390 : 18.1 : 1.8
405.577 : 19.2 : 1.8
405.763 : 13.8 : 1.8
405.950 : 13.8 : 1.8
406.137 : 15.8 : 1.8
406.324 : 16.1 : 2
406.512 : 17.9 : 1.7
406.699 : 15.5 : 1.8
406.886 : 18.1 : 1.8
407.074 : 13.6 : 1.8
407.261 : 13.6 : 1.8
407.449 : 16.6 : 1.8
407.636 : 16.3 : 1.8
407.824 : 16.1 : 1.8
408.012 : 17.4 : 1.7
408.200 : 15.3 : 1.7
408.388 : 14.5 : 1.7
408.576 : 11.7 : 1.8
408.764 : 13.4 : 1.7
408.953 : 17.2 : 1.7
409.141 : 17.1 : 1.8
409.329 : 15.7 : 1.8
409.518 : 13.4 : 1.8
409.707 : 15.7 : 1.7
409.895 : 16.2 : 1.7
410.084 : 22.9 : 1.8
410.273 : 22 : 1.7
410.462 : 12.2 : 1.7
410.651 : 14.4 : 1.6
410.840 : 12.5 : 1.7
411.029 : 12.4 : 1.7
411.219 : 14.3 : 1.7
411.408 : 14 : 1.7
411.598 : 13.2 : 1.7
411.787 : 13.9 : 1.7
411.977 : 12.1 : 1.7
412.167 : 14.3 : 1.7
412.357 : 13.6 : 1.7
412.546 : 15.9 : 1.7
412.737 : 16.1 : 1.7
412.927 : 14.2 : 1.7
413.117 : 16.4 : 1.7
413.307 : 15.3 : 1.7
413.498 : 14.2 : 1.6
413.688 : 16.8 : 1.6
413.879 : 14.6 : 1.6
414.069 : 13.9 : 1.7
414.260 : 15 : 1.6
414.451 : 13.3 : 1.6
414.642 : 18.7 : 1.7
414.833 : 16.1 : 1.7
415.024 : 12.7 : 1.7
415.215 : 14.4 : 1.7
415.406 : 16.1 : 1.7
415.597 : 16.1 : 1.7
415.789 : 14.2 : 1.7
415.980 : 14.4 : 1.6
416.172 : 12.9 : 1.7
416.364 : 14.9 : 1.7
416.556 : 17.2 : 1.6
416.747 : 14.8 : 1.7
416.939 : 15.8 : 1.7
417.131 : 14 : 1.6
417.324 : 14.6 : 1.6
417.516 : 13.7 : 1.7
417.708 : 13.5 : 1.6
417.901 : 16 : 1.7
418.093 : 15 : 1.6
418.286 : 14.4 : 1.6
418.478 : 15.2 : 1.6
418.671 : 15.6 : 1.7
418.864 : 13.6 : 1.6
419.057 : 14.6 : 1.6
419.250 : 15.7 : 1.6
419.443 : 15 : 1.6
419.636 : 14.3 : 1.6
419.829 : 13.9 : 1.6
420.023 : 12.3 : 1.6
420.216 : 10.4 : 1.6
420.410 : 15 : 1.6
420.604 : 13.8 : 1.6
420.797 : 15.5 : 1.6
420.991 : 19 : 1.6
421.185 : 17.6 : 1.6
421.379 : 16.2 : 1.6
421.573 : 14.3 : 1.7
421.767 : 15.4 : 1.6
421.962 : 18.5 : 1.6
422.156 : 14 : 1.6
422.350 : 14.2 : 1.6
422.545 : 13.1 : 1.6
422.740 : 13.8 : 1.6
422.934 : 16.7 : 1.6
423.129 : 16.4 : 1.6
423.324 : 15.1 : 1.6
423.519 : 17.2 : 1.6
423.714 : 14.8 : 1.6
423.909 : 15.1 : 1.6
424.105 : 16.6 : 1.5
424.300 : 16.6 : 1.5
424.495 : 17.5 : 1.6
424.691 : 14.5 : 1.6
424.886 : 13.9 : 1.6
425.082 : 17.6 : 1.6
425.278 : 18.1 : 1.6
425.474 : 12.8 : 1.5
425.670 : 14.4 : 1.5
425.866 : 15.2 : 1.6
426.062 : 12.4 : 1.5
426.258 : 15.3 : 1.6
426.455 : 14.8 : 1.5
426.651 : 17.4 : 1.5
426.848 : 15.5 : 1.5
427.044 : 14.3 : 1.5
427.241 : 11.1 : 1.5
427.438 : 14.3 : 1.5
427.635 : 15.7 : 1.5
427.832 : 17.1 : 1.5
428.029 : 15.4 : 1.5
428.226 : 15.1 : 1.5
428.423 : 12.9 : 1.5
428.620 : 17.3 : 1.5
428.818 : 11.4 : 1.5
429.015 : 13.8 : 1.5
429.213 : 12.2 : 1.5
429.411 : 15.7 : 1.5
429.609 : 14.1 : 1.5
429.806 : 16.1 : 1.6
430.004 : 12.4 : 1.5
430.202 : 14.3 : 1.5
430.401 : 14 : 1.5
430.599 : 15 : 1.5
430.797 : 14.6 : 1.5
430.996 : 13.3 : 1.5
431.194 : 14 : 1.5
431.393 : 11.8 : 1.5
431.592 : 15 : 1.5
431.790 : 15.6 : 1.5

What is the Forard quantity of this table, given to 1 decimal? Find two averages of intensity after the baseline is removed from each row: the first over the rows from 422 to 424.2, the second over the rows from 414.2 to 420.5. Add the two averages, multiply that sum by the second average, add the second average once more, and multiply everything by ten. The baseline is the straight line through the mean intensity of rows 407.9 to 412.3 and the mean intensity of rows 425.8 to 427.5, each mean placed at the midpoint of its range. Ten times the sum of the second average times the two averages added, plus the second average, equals -2.1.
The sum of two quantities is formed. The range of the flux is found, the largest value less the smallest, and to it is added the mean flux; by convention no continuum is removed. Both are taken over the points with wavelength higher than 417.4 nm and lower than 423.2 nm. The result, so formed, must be 23.5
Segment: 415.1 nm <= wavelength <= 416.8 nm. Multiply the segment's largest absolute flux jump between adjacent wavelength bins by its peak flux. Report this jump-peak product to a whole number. 41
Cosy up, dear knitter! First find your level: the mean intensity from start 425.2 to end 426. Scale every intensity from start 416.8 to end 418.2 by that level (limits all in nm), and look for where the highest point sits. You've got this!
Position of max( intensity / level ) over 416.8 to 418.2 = 417.901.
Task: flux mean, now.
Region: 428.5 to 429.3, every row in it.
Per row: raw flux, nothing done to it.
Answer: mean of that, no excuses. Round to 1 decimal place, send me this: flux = 13.7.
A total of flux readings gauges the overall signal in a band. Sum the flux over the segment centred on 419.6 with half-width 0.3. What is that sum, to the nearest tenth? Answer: 43.2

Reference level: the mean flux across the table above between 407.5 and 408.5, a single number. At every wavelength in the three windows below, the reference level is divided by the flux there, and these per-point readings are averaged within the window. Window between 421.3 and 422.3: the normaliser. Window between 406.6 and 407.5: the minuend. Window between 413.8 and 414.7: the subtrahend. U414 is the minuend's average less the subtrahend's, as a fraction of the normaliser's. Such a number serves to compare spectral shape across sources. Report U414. -0.03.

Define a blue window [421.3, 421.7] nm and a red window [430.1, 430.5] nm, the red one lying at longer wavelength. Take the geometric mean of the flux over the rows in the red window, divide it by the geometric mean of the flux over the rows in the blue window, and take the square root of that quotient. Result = 0.96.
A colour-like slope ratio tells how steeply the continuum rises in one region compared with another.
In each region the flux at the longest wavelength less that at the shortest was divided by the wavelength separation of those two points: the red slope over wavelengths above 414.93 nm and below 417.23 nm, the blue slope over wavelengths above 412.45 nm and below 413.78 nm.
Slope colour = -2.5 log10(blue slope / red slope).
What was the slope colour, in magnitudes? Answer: -0.3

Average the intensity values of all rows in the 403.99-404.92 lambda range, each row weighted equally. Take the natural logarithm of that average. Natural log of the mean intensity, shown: 2.79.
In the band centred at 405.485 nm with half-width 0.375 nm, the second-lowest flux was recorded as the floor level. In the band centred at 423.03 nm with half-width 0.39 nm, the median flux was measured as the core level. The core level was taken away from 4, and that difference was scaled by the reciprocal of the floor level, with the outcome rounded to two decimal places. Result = -0.82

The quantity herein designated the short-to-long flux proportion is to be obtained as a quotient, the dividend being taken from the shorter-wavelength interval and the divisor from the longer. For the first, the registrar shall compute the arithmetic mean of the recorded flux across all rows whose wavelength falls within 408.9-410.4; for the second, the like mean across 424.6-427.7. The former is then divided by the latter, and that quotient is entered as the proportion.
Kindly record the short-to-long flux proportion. 1.18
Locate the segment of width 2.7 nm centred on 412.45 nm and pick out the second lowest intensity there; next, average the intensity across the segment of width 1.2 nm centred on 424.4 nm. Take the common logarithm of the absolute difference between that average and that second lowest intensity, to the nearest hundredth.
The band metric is 0.40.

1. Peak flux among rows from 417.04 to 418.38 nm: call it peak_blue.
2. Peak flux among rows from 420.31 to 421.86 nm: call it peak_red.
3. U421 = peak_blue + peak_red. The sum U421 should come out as 35.0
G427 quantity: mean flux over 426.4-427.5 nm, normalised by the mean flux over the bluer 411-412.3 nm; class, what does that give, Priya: 1.08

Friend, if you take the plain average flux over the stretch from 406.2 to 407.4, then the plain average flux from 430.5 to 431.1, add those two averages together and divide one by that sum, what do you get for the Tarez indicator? 0.0332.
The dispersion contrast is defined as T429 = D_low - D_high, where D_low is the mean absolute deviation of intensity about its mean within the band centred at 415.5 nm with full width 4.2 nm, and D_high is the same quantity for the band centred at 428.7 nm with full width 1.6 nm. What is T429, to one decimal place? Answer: -0.5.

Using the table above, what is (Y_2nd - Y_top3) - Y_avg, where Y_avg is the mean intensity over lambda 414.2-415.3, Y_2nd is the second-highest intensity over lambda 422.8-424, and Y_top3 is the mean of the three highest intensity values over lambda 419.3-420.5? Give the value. -13.1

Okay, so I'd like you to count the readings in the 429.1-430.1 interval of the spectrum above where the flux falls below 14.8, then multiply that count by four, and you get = 12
